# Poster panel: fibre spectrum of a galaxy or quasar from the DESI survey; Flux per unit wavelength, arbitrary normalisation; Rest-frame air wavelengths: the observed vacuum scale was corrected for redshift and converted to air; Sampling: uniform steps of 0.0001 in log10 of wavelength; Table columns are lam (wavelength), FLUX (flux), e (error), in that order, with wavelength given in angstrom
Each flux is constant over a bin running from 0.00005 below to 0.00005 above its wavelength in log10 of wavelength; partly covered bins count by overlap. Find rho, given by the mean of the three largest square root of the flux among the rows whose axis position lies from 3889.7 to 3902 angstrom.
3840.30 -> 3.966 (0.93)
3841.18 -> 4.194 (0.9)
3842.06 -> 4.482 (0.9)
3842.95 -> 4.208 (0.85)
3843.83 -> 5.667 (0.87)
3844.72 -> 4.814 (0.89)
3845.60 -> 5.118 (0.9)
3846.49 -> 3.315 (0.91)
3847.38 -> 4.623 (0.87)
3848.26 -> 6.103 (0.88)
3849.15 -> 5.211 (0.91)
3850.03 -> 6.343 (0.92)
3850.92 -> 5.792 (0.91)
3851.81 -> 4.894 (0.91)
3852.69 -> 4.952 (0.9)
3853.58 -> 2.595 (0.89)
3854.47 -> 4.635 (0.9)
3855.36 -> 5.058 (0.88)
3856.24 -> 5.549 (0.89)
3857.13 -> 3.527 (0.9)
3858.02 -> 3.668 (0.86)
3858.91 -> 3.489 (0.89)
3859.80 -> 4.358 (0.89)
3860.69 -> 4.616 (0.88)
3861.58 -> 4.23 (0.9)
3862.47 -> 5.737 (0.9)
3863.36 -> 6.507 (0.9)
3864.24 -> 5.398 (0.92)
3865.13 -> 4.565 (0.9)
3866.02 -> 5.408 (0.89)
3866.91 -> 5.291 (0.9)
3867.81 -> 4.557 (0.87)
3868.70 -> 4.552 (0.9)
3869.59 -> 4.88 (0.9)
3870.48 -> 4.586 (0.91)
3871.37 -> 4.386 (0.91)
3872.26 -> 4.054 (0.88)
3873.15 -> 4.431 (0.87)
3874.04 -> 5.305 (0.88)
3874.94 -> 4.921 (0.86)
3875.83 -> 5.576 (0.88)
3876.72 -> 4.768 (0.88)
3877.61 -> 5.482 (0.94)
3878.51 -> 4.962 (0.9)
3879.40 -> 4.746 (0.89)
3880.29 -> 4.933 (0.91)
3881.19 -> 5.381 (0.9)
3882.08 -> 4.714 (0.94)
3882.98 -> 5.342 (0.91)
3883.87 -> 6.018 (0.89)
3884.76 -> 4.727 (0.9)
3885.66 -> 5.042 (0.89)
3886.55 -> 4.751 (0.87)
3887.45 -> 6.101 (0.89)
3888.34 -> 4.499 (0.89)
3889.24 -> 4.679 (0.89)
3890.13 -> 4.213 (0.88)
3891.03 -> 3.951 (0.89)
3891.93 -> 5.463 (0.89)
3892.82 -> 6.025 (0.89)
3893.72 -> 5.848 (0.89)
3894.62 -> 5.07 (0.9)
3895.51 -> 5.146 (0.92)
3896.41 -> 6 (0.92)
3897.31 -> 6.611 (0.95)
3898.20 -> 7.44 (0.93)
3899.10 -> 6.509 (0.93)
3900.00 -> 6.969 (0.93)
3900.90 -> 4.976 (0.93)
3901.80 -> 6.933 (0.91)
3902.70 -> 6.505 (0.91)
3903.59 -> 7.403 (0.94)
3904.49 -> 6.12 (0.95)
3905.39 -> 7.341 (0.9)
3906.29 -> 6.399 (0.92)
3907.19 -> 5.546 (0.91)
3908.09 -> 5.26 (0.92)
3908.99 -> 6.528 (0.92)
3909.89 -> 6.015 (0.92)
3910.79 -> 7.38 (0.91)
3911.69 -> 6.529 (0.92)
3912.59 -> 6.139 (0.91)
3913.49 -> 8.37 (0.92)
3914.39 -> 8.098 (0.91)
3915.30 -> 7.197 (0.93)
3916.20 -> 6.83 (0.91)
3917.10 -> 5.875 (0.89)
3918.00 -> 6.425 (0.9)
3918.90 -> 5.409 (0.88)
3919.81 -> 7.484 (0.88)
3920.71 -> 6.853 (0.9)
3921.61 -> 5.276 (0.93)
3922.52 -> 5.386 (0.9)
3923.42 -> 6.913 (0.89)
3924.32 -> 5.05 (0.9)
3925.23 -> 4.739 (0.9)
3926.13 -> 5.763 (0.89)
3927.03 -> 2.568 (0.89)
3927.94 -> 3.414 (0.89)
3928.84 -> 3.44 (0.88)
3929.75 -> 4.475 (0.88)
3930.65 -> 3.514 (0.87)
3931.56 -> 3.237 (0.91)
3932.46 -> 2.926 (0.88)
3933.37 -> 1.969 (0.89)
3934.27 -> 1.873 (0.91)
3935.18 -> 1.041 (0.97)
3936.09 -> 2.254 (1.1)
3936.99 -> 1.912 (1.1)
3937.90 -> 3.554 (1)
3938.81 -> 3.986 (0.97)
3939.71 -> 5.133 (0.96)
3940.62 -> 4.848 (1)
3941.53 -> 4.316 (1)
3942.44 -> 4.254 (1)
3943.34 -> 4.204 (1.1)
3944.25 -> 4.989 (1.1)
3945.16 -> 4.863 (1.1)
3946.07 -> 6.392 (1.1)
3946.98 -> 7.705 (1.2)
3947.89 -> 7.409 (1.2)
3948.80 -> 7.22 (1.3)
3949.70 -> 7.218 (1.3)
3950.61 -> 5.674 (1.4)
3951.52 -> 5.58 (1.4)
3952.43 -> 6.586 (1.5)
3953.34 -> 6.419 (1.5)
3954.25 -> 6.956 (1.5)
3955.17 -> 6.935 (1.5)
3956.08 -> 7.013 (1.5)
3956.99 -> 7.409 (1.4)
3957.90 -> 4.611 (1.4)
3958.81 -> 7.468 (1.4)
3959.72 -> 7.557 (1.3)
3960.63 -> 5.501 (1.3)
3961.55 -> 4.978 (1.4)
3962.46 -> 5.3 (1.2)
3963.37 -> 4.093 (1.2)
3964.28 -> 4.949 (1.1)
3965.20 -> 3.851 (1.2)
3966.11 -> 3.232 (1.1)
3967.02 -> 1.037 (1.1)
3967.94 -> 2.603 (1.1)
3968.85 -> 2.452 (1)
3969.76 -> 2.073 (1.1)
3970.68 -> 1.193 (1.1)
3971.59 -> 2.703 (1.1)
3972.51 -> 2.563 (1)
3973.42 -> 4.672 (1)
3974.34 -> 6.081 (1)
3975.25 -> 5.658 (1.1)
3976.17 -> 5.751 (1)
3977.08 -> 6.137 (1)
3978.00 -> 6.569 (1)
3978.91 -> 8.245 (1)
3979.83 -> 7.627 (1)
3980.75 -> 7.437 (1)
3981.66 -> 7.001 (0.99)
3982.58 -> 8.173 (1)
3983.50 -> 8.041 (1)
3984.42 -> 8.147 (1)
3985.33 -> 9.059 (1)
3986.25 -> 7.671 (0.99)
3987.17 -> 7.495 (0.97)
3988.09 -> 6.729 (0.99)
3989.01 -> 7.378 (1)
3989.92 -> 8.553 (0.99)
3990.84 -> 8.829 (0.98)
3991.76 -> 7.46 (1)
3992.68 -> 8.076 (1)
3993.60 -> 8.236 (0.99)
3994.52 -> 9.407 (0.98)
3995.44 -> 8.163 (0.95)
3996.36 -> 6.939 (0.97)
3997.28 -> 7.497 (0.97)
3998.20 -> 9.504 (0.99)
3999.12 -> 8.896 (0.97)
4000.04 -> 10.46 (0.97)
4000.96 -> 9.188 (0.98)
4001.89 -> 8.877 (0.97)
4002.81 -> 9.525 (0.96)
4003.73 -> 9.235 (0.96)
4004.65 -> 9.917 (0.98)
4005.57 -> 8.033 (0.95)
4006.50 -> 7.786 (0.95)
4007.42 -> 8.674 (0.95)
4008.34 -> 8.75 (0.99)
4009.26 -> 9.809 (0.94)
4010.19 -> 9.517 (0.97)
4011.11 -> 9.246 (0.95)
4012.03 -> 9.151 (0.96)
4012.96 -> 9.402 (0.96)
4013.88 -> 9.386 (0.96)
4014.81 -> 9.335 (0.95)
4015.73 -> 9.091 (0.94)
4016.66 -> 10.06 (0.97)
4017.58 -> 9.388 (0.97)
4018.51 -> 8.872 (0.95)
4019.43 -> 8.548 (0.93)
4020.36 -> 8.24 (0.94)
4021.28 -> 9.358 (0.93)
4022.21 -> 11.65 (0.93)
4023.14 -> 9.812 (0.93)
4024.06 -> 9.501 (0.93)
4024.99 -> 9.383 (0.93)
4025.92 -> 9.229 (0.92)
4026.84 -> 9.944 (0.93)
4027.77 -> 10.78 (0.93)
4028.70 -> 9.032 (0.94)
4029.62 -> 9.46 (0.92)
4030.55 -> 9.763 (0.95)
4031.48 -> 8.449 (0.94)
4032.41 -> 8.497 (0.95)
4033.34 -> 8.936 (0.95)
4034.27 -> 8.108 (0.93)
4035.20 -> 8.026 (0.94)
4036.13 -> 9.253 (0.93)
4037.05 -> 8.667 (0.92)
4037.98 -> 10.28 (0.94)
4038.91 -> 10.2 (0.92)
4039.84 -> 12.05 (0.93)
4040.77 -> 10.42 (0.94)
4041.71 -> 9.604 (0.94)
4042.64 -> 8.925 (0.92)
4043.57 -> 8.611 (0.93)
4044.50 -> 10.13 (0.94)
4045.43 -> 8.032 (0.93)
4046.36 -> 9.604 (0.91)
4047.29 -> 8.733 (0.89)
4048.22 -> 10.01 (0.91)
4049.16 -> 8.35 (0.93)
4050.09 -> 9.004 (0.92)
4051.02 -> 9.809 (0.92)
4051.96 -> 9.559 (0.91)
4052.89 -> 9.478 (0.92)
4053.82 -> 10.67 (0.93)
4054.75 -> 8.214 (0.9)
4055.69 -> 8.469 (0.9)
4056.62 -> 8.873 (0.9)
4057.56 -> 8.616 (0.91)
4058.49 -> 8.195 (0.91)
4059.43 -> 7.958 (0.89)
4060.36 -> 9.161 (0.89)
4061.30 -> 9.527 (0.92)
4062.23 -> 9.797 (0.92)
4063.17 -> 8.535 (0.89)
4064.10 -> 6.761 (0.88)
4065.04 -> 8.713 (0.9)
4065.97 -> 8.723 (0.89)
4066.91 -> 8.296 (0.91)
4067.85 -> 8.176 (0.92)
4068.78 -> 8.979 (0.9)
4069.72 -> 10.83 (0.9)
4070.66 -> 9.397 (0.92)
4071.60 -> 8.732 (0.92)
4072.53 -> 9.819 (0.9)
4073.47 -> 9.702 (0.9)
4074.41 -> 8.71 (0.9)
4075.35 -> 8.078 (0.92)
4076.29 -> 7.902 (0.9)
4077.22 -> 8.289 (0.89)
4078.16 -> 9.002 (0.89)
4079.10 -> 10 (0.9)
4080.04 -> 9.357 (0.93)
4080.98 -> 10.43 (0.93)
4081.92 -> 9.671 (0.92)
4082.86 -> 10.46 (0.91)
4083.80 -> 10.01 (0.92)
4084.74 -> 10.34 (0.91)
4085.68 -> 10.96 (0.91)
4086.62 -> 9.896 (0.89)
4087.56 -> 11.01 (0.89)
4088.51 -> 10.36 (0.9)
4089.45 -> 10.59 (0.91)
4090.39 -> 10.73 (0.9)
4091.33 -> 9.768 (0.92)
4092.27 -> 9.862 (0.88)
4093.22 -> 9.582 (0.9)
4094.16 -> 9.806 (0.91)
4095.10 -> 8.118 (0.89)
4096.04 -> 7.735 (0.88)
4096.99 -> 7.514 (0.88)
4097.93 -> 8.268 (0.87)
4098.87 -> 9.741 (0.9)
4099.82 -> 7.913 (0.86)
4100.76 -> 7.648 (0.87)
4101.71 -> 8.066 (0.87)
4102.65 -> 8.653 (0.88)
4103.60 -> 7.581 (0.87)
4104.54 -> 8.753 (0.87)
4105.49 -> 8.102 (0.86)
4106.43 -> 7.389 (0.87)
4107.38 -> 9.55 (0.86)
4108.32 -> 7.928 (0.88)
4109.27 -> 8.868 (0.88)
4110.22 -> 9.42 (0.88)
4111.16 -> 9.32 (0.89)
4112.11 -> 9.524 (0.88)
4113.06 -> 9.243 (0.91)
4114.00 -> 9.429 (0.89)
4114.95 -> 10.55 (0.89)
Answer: 2.7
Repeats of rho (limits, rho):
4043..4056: 3.2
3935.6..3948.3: 2.7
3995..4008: 3.2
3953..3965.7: 2.7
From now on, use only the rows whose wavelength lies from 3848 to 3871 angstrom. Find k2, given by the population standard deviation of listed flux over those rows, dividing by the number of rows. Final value 0.90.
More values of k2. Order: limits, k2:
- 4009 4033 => 0.70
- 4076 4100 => 1.05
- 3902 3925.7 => 0.93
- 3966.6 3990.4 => 2.47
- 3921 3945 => 1.38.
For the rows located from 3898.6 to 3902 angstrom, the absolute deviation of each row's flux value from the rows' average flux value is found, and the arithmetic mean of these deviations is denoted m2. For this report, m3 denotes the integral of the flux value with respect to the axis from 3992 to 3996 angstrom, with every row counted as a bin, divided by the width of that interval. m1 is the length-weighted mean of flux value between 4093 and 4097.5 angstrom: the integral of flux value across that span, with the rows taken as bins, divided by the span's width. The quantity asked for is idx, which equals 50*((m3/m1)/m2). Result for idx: 72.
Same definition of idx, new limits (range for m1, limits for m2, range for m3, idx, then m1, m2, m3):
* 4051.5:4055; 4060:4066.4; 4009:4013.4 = 76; 9.6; 0.64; 9.4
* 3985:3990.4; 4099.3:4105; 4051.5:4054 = 158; 7.8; 0.40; 9.8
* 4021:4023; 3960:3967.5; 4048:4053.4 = 42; 10.5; 1.06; 9.3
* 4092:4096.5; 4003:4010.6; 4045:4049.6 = 76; 9.0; 0.65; 9.0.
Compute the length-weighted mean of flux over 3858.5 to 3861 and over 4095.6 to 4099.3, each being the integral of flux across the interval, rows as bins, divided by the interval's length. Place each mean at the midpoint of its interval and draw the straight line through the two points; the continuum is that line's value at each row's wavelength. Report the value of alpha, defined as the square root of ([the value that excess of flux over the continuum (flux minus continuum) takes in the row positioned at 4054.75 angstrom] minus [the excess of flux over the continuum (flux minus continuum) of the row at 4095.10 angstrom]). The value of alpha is 0.90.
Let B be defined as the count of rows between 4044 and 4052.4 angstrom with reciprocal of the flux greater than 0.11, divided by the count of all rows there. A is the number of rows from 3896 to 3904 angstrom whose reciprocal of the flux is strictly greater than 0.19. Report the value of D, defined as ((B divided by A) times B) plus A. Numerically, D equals 1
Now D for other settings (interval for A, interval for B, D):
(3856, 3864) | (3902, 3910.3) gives 6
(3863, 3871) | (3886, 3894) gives 5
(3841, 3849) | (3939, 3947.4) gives 7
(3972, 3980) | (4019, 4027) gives 2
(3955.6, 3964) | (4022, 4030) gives 3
